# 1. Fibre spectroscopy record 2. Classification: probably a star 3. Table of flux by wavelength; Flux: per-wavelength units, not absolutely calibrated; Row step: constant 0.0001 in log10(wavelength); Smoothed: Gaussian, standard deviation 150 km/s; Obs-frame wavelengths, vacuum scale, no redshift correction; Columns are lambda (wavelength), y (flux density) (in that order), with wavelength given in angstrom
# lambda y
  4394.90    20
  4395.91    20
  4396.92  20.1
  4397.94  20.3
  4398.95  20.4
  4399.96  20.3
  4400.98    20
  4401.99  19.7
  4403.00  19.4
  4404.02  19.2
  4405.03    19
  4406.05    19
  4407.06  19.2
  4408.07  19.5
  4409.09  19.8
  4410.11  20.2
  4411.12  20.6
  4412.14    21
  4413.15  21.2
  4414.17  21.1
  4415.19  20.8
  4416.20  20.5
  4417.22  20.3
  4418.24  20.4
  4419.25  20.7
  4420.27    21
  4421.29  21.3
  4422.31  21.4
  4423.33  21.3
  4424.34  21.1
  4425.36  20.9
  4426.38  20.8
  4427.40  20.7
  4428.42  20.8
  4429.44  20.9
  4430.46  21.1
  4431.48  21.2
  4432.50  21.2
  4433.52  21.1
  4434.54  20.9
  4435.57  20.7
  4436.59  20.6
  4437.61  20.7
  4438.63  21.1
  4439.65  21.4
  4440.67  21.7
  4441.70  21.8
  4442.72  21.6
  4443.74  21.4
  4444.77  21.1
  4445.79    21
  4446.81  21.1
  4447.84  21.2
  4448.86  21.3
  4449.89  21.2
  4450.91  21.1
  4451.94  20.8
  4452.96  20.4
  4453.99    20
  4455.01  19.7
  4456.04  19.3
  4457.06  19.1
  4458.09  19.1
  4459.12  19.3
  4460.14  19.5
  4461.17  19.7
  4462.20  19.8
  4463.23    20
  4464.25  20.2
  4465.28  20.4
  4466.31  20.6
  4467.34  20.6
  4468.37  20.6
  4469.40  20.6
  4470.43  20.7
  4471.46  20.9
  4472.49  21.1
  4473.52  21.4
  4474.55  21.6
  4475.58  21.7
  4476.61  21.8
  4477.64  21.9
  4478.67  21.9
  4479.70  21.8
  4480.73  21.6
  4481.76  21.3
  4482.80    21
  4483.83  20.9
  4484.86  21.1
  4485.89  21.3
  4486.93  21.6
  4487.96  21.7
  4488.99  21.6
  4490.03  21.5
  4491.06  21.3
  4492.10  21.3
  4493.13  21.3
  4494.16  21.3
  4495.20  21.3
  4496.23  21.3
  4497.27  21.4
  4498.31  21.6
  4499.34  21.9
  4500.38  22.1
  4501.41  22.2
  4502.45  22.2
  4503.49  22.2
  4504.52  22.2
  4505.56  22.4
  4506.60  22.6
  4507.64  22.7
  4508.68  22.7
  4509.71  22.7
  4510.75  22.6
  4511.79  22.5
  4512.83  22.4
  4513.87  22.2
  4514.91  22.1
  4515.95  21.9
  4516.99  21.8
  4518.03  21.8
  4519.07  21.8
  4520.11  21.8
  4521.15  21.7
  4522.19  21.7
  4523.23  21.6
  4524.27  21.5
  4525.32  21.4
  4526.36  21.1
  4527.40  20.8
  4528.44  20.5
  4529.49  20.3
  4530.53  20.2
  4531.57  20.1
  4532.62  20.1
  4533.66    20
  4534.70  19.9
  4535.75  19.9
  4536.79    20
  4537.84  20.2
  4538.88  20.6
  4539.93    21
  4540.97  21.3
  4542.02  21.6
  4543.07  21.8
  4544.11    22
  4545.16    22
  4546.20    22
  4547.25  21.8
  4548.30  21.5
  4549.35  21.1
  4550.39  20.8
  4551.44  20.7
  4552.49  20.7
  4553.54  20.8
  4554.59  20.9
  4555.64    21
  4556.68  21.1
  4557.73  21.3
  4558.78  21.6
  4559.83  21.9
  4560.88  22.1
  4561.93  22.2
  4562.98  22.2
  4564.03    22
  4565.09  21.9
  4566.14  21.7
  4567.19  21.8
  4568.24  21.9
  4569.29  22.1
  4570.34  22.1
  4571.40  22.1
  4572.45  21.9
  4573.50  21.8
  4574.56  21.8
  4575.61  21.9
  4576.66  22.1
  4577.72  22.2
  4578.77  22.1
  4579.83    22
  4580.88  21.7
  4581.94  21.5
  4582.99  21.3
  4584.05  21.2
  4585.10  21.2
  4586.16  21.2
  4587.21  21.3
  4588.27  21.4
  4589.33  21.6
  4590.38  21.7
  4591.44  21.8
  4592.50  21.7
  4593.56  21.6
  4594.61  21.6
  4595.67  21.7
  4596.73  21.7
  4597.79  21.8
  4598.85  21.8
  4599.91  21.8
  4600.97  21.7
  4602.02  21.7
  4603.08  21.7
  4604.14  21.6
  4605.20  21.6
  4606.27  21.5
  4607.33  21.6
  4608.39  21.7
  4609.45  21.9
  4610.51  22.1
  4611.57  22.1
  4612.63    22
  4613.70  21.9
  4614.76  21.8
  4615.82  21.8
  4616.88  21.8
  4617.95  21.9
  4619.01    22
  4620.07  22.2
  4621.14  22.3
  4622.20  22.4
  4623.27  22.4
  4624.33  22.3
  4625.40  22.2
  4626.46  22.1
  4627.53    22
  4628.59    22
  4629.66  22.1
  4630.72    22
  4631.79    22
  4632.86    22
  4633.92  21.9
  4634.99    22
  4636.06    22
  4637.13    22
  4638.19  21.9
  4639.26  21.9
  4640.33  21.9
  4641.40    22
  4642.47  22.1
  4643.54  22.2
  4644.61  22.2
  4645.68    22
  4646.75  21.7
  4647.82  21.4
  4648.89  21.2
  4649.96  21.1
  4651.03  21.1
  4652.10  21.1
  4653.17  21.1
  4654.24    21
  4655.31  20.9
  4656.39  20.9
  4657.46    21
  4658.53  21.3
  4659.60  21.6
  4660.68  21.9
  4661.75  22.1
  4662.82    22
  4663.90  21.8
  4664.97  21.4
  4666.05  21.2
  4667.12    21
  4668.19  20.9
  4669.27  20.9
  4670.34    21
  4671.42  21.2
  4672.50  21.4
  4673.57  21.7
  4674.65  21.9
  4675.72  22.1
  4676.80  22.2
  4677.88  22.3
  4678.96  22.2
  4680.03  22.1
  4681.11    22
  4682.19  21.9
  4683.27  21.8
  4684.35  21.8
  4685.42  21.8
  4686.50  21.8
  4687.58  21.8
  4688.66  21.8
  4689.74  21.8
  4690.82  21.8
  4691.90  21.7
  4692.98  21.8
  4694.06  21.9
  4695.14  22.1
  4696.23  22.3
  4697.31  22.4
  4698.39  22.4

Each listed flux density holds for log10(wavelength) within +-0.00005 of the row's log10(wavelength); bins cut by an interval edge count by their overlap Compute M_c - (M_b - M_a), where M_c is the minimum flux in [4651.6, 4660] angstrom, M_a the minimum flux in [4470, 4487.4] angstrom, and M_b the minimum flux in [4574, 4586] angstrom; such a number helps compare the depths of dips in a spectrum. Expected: 20.4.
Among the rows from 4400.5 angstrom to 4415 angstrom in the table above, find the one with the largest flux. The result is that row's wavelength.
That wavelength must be 4413.15 angstrom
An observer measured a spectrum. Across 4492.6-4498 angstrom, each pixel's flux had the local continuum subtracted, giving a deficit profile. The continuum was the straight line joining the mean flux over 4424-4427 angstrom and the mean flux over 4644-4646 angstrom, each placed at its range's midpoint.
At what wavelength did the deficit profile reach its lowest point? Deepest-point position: 4496.23 angstrom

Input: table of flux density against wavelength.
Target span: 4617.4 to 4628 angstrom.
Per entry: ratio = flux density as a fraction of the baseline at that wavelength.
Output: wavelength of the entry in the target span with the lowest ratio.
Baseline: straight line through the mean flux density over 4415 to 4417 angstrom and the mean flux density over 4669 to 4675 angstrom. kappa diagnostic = 4617.95 angstrom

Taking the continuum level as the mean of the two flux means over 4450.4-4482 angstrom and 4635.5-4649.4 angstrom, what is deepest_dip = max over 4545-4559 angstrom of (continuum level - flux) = 0.5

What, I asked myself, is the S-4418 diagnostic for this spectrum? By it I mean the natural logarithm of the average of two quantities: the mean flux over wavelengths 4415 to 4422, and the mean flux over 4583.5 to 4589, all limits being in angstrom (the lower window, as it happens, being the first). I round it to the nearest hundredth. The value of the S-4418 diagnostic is 3.04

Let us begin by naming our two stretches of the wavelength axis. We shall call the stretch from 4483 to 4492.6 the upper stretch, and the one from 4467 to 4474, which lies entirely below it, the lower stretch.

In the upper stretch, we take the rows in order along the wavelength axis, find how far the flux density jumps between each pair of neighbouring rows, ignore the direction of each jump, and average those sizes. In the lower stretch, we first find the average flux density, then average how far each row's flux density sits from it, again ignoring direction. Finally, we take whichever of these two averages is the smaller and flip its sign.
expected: -0.15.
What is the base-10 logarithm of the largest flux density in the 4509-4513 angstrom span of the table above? 1.36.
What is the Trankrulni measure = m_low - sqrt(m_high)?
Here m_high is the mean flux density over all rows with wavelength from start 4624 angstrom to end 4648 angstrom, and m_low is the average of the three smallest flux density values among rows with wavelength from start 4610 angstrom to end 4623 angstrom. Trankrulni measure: 17.1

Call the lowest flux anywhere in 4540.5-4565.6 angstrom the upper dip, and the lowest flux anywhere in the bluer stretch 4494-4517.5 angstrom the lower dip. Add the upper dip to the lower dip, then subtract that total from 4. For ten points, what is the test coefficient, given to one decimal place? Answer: -38.0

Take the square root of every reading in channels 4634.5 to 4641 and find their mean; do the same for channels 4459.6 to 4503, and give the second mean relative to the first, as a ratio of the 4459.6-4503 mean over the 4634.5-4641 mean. 0.98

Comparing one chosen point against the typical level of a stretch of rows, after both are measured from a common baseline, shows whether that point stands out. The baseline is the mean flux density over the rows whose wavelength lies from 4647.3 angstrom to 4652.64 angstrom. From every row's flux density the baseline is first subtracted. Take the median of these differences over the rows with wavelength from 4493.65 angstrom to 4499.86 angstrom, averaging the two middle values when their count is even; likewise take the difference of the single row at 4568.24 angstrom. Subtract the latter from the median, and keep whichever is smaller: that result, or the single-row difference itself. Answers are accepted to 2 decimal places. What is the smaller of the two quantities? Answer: -0.55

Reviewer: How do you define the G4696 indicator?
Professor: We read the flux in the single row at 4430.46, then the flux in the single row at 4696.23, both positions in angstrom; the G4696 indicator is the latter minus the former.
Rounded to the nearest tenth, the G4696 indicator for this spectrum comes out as 1.2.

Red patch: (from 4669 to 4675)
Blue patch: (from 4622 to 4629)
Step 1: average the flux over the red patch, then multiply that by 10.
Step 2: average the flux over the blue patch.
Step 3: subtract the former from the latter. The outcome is -191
